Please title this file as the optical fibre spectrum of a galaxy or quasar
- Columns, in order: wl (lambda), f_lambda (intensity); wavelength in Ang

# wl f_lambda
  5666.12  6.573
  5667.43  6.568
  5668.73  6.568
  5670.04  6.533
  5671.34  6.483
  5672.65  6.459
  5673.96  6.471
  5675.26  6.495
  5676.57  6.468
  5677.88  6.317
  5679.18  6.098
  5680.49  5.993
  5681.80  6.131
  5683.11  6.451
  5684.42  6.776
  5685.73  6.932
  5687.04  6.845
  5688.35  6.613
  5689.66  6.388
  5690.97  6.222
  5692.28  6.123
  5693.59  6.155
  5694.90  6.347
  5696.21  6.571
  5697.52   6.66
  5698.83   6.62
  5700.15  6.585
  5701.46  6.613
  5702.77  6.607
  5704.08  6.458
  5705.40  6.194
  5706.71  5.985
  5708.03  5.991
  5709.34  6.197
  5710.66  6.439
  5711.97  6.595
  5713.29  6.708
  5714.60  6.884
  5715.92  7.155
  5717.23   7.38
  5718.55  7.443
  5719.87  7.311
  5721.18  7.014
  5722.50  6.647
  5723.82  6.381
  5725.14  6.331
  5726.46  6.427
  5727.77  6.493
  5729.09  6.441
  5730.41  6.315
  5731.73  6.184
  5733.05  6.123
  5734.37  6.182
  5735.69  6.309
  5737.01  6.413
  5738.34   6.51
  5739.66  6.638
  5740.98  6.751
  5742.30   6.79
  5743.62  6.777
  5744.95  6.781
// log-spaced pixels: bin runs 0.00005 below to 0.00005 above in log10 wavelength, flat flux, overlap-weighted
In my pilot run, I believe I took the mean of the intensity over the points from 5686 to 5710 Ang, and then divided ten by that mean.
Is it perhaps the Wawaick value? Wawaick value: 1.56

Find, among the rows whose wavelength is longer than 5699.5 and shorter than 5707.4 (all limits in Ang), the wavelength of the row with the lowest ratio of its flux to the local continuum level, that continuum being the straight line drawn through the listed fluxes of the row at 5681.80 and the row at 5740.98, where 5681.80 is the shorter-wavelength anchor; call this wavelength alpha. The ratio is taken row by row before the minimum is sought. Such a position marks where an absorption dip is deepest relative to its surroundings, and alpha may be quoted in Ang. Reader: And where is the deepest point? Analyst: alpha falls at 5706.71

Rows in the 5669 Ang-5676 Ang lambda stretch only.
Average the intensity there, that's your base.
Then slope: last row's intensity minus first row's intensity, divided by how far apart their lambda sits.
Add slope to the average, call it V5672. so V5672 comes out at 6.48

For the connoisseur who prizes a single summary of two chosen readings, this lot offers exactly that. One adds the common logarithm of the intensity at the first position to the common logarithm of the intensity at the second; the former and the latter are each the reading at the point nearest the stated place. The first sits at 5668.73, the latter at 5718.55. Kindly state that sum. 1.69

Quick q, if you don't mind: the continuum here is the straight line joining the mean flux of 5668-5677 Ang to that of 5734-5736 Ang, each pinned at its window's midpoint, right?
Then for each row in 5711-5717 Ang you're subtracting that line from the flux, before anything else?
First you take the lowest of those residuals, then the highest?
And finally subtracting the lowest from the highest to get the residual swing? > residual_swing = 0.58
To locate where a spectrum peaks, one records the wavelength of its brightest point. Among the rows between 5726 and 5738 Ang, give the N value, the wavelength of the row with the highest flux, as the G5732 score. 5727.77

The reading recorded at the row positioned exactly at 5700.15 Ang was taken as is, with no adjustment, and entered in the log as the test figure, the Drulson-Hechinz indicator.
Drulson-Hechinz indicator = 6.585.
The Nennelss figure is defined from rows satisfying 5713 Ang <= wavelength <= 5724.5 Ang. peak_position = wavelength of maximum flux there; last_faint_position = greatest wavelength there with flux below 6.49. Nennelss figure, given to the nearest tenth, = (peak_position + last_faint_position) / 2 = 5721.2 Ang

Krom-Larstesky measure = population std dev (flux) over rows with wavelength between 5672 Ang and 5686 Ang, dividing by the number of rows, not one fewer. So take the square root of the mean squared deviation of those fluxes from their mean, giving 0.27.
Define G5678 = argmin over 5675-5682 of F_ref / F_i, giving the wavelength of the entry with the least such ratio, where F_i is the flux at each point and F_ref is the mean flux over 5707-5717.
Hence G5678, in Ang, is 5675.26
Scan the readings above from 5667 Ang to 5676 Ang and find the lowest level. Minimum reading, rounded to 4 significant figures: 6.459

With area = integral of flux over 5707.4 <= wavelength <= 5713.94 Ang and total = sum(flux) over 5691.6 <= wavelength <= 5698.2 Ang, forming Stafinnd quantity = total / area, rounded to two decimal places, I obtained 0.76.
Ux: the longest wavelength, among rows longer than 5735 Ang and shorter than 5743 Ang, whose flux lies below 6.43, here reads 5737.01 Ang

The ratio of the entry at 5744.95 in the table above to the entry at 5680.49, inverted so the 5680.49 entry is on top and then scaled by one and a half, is 1.33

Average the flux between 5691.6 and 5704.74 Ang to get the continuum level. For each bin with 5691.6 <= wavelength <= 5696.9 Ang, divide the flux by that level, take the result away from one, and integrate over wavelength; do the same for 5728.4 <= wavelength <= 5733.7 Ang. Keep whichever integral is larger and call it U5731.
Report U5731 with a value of 0.17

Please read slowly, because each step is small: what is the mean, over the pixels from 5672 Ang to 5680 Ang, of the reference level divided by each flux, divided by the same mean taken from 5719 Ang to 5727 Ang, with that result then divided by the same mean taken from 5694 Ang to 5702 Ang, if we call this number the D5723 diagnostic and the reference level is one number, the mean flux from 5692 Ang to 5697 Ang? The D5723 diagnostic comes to 1.09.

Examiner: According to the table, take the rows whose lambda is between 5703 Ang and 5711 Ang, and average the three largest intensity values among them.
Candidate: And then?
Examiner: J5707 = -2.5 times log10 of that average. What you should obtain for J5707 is -2.01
